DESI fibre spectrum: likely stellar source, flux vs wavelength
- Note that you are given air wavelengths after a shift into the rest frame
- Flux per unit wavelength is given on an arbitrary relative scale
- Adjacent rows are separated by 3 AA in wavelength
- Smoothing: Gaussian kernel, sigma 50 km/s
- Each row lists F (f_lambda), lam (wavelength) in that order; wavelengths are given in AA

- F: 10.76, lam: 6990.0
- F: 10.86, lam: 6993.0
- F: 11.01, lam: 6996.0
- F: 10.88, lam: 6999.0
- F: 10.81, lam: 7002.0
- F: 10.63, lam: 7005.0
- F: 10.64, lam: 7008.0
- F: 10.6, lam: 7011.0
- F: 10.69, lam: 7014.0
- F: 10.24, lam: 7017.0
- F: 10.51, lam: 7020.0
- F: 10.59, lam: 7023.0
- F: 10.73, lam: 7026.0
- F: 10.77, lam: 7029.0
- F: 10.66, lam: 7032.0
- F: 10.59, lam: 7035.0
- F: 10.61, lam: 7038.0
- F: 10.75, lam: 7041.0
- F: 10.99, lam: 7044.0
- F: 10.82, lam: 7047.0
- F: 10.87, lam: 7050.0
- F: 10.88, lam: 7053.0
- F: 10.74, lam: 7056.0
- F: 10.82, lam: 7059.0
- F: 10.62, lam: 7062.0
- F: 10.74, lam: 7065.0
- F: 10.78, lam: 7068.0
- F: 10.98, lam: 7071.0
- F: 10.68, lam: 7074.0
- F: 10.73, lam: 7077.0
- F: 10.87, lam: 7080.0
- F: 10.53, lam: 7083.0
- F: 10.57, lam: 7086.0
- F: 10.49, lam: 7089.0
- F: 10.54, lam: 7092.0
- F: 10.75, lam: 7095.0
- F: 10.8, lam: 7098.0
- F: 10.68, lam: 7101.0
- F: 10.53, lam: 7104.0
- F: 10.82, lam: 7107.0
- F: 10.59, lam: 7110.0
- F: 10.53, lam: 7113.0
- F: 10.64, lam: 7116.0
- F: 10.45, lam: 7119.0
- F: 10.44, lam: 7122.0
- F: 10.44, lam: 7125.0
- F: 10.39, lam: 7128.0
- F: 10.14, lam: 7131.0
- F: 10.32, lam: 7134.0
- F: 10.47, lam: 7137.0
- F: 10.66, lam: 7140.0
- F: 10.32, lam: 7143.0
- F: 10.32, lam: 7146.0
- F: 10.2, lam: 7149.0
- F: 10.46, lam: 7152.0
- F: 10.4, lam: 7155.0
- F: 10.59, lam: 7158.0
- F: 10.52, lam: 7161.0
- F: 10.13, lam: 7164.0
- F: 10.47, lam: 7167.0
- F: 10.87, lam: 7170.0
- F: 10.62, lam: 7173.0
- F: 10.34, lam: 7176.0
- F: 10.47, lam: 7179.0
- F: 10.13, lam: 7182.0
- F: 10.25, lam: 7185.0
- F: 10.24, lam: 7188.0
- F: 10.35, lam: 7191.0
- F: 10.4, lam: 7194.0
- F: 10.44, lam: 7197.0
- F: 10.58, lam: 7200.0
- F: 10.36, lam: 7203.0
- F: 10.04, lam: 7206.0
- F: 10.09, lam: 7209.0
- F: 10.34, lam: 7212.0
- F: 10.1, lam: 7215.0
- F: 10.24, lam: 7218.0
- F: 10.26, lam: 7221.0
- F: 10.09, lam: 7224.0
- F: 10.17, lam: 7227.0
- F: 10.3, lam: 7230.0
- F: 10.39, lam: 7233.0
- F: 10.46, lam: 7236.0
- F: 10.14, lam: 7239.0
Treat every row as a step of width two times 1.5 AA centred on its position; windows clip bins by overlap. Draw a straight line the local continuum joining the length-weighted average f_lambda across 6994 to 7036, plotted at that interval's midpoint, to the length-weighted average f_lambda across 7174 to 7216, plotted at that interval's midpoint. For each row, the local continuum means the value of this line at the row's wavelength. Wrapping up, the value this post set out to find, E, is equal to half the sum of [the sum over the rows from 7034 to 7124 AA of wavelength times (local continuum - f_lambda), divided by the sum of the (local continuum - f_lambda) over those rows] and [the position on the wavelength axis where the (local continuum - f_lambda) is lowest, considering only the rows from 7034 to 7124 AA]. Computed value 7072.8 AA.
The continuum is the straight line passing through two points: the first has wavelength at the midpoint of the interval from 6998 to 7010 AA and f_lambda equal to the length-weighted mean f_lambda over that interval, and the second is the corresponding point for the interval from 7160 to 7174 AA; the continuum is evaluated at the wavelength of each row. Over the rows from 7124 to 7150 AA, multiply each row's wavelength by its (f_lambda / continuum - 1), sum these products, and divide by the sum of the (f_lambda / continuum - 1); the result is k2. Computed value 7137.4 AA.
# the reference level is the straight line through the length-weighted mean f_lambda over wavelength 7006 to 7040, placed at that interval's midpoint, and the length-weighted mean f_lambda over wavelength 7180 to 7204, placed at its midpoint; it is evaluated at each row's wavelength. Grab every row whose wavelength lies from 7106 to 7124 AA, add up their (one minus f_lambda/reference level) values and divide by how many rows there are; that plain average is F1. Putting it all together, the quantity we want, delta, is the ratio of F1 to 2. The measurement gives -0.005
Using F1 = -0.0108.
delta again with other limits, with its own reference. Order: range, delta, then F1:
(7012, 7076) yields -0.007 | -0.0137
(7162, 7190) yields -0.001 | -0.0020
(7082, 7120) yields -0.006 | -0.0118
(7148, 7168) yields 0.000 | 0.0002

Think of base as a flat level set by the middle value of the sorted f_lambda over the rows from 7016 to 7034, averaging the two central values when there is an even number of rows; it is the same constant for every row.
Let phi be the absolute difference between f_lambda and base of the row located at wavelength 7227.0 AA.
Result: 0.455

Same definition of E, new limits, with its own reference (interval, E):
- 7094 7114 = 7104.6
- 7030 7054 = 7045.8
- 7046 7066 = 7053.8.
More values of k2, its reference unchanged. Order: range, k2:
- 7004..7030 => 7014.4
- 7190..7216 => 7207.2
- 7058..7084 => 7070.1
